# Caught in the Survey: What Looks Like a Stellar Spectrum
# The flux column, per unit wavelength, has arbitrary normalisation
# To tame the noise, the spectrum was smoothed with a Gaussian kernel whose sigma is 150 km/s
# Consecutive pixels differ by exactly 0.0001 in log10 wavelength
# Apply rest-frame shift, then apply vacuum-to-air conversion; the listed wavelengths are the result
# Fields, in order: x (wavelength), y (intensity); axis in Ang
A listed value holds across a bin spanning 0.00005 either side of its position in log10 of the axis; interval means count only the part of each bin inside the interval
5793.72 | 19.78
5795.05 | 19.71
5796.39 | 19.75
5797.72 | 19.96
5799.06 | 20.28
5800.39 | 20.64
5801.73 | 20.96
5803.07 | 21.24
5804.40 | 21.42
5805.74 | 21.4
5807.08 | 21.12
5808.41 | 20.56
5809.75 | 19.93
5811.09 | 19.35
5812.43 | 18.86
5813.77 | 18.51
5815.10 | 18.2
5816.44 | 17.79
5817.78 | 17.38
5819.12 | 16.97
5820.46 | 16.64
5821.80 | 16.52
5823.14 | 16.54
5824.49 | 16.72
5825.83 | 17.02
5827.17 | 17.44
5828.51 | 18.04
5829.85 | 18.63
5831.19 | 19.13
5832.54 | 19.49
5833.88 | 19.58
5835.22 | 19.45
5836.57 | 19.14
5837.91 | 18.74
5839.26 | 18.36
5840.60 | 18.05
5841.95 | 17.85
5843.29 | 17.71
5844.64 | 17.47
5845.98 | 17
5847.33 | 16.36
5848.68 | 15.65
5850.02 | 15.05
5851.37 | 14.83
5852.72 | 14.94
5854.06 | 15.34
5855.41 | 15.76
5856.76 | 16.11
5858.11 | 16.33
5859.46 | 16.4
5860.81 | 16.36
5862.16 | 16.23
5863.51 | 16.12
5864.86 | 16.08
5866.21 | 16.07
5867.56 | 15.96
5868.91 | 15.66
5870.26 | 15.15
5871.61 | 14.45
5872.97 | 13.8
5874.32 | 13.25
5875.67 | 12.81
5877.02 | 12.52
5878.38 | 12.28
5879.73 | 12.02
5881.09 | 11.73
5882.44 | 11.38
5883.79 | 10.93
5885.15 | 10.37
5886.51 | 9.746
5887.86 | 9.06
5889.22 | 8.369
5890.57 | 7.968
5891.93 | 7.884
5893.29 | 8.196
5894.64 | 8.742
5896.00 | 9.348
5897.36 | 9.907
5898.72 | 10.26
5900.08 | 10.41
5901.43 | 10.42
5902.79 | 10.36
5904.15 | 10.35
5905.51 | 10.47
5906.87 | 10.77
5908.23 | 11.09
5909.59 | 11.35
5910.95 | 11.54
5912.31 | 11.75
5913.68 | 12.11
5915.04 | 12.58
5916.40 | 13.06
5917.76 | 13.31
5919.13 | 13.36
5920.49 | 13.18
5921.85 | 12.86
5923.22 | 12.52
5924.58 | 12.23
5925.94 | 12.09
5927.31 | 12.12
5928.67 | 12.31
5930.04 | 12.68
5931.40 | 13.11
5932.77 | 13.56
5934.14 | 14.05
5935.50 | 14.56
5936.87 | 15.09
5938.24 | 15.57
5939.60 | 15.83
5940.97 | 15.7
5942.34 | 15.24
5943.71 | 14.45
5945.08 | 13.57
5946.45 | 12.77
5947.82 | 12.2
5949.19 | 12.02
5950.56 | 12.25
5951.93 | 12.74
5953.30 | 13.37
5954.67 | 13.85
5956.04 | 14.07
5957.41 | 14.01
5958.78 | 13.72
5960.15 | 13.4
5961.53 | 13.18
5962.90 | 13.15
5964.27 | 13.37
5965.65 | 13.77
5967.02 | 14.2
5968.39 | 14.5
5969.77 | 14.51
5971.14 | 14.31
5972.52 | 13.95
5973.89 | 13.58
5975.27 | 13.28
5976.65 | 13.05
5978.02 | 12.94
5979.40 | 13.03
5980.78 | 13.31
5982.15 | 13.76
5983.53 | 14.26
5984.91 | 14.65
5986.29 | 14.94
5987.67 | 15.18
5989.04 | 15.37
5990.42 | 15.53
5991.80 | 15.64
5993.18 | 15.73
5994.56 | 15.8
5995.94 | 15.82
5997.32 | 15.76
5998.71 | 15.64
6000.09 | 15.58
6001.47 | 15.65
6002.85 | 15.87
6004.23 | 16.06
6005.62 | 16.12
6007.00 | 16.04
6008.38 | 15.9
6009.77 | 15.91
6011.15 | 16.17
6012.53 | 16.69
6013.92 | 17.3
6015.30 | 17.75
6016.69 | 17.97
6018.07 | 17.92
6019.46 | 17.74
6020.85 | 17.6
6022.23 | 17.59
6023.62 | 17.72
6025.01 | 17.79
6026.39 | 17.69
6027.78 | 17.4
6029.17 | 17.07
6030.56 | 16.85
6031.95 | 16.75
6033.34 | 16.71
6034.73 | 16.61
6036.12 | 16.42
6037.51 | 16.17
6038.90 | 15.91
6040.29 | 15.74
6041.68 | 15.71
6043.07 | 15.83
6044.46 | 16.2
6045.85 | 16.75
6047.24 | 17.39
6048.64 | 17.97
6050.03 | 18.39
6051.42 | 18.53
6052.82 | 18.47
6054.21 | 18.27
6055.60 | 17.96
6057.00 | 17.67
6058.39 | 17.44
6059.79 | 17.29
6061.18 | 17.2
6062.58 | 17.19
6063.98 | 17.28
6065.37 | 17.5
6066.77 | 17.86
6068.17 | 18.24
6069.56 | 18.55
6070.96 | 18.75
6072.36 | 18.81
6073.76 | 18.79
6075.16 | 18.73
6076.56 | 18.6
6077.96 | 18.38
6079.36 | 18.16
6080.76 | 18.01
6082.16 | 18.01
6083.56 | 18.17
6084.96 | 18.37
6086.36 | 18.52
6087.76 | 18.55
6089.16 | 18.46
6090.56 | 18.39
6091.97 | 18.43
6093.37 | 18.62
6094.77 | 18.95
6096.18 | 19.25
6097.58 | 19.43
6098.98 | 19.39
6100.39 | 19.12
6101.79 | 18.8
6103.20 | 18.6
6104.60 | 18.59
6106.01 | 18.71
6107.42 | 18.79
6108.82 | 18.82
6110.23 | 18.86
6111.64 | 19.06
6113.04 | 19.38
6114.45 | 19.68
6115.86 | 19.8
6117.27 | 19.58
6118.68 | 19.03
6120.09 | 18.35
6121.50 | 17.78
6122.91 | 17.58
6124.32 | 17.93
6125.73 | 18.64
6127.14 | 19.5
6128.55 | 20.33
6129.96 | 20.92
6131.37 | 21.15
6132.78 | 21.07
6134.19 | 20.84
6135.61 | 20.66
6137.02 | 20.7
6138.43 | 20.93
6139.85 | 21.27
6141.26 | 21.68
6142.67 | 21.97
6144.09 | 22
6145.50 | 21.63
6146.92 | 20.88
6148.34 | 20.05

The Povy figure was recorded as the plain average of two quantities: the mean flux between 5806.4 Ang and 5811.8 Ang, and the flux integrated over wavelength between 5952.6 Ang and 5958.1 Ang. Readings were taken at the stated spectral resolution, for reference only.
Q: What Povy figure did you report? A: 48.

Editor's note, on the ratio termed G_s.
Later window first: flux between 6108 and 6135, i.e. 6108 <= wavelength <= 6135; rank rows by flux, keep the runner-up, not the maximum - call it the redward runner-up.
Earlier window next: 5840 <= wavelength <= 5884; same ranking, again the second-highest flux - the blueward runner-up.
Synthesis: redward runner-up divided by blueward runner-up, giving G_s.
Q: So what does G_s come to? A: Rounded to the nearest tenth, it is 1.2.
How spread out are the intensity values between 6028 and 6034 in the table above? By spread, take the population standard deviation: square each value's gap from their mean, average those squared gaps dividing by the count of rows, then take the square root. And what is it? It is 0.1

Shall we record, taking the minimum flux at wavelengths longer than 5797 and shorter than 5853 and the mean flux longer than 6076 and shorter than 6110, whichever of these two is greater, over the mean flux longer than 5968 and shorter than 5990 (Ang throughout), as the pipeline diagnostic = 1.3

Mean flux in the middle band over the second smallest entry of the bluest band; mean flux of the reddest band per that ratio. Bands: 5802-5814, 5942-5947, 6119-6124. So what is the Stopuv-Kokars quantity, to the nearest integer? 24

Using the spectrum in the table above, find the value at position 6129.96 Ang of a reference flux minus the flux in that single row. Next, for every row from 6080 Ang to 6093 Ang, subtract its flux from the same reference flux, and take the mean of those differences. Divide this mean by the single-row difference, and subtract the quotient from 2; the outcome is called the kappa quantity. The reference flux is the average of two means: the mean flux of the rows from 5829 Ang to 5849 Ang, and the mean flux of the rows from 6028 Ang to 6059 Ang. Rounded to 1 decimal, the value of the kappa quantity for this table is 1.8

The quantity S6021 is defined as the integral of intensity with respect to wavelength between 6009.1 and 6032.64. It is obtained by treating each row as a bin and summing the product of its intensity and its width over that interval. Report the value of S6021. 407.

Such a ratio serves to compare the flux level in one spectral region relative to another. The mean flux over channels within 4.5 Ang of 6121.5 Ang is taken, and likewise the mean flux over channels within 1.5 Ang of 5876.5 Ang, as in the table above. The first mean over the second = 1.5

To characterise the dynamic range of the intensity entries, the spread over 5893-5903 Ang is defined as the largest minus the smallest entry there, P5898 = 2.22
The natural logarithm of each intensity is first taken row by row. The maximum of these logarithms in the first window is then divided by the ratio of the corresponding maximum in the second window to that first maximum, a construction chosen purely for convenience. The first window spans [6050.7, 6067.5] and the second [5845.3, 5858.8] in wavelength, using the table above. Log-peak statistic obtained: 3.01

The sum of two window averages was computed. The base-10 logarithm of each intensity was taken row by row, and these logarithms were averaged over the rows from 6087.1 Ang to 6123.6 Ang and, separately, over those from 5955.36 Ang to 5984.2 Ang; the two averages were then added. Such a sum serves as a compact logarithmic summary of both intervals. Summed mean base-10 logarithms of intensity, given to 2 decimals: 2.41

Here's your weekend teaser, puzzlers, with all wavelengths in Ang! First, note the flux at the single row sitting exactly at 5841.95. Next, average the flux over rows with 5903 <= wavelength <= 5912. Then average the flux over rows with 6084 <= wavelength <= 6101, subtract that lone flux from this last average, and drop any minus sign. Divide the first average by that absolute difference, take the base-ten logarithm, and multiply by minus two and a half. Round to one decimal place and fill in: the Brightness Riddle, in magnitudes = -2.7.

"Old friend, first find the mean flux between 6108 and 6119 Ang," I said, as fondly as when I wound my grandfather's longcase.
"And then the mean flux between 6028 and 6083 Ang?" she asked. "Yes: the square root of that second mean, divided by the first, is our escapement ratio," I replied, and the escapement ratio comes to 0.217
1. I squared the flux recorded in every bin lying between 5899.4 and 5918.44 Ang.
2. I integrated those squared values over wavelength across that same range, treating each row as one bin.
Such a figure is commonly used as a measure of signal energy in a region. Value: 2494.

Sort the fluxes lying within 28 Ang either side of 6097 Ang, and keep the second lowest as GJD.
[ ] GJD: 17.78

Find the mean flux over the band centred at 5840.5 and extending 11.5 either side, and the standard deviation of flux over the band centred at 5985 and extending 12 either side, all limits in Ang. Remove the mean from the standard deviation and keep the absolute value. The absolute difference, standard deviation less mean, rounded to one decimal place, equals 16.7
